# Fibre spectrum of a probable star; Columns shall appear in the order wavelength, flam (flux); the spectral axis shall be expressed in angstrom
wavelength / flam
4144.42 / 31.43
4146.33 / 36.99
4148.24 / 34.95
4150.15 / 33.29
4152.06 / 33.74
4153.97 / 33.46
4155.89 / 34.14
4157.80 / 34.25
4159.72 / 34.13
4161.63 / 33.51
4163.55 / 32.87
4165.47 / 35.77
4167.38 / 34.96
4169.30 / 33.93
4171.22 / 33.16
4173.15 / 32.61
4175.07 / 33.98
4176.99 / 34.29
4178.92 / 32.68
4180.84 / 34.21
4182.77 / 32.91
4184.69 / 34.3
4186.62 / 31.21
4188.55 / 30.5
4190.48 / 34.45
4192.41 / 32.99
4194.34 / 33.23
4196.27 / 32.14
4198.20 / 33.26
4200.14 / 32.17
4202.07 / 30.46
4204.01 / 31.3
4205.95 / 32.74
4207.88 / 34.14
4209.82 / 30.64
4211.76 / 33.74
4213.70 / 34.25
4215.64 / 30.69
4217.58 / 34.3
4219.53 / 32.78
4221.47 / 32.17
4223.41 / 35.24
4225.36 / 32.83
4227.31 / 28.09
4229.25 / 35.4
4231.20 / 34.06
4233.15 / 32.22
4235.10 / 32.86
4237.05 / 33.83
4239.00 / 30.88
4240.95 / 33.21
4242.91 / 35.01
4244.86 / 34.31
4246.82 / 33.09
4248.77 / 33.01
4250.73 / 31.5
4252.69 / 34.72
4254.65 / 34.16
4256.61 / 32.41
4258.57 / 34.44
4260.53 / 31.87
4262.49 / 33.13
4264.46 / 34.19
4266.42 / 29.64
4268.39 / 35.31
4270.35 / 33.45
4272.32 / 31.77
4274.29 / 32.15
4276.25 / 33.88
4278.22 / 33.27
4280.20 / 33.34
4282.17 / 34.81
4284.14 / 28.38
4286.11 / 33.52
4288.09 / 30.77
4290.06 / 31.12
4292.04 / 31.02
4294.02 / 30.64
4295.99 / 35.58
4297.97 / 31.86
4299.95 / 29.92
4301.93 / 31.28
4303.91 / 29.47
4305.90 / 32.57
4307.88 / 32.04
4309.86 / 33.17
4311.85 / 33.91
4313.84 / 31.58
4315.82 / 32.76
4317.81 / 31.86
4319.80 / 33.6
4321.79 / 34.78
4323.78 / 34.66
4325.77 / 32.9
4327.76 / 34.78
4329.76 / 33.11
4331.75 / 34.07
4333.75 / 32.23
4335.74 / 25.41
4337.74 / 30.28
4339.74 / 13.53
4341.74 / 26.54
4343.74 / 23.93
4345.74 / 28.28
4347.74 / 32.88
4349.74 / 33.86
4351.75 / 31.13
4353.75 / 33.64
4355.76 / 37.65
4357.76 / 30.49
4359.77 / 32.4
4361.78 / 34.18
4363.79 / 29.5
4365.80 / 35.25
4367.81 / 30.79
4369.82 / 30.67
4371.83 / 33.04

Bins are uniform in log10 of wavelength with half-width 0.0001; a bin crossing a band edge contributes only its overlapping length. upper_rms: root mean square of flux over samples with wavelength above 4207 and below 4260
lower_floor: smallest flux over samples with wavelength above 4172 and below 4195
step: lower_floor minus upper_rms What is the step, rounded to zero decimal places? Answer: -3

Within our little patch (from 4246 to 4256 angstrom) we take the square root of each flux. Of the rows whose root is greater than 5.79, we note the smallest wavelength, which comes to 4252.69 angstrom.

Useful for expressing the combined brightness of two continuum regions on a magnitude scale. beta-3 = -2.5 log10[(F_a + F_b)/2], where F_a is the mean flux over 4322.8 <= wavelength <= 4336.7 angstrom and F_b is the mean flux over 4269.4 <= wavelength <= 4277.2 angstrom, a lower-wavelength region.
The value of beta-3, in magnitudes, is -3.78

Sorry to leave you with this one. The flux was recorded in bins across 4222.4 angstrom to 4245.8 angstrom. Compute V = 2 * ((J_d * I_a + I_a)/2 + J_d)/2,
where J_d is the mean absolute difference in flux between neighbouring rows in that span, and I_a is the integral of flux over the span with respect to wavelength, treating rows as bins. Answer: 1344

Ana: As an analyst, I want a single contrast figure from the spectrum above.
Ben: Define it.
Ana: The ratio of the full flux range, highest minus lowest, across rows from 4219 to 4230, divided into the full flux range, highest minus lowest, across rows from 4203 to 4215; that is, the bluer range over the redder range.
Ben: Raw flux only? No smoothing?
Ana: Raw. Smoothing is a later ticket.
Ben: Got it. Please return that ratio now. 0.5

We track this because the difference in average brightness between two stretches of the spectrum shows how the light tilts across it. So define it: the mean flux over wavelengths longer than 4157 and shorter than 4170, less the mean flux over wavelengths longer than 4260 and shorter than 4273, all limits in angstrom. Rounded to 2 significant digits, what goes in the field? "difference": 1.4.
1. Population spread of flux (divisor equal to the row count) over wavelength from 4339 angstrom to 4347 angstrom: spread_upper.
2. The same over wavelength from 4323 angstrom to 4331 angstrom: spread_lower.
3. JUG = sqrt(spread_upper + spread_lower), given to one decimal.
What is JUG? 2.6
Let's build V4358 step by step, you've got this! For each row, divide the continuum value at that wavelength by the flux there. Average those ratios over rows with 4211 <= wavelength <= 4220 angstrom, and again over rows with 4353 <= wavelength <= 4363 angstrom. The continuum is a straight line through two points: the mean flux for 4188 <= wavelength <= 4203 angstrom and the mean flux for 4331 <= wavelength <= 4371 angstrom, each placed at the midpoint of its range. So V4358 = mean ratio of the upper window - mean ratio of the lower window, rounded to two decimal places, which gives -0.07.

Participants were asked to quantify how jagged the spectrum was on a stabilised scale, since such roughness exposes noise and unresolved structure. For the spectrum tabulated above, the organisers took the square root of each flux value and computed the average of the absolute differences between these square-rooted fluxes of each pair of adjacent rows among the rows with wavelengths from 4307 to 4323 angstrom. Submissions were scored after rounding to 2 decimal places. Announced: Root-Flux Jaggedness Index 0.11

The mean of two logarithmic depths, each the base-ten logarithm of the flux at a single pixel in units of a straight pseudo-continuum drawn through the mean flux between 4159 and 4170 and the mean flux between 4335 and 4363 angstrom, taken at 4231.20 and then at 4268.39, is 0.034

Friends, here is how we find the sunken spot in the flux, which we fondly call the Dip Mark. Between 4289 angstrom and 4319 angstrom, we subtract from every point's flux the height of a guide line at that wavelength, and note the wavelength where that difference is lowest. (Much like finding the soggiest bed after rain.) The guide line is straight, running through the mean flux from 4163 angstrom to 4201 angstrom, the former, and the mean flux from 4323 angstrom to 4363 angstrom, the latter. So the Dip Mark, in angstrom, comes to 4303.91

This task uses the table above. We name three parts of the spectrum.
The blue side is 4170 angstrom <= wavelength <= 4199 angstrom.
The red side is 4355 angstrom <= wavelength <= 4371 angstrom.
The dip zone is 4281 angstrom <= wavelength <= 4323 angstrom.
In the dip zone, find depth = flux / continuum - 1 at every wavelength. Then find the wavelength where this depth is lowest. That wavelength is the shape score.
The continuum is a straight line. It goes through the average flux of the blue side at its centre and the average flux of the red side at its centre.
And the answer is 4284.14 angstrom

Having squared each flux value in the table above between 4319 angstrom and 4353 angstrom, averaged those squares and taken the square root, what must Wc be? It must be 30.8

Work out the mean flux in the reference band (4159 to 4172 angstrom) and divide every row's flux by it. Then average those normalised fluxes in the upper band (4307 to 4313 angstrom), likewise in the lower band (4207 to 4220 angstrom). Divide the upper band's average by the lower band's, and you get 1.00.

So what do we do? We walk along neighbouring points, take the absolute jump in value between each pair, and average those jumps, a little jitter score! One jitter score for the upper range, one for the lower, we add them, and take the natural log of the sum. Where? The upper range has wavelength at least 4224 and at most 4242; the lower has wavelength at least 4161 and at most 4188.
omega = 1.4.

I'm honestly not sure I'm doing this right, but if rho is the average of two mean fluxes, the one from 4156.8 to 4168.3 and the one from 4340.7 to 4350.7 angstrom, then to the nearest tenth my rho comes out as 31.7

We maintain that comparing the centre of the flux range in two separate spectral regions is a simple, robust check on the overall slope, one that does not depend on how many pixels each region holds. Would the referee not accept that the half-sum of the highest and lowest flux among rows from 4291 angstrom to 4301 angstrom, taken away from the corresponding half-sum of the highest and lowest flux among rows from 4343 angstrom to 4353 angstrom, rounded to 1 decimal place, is -3.9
